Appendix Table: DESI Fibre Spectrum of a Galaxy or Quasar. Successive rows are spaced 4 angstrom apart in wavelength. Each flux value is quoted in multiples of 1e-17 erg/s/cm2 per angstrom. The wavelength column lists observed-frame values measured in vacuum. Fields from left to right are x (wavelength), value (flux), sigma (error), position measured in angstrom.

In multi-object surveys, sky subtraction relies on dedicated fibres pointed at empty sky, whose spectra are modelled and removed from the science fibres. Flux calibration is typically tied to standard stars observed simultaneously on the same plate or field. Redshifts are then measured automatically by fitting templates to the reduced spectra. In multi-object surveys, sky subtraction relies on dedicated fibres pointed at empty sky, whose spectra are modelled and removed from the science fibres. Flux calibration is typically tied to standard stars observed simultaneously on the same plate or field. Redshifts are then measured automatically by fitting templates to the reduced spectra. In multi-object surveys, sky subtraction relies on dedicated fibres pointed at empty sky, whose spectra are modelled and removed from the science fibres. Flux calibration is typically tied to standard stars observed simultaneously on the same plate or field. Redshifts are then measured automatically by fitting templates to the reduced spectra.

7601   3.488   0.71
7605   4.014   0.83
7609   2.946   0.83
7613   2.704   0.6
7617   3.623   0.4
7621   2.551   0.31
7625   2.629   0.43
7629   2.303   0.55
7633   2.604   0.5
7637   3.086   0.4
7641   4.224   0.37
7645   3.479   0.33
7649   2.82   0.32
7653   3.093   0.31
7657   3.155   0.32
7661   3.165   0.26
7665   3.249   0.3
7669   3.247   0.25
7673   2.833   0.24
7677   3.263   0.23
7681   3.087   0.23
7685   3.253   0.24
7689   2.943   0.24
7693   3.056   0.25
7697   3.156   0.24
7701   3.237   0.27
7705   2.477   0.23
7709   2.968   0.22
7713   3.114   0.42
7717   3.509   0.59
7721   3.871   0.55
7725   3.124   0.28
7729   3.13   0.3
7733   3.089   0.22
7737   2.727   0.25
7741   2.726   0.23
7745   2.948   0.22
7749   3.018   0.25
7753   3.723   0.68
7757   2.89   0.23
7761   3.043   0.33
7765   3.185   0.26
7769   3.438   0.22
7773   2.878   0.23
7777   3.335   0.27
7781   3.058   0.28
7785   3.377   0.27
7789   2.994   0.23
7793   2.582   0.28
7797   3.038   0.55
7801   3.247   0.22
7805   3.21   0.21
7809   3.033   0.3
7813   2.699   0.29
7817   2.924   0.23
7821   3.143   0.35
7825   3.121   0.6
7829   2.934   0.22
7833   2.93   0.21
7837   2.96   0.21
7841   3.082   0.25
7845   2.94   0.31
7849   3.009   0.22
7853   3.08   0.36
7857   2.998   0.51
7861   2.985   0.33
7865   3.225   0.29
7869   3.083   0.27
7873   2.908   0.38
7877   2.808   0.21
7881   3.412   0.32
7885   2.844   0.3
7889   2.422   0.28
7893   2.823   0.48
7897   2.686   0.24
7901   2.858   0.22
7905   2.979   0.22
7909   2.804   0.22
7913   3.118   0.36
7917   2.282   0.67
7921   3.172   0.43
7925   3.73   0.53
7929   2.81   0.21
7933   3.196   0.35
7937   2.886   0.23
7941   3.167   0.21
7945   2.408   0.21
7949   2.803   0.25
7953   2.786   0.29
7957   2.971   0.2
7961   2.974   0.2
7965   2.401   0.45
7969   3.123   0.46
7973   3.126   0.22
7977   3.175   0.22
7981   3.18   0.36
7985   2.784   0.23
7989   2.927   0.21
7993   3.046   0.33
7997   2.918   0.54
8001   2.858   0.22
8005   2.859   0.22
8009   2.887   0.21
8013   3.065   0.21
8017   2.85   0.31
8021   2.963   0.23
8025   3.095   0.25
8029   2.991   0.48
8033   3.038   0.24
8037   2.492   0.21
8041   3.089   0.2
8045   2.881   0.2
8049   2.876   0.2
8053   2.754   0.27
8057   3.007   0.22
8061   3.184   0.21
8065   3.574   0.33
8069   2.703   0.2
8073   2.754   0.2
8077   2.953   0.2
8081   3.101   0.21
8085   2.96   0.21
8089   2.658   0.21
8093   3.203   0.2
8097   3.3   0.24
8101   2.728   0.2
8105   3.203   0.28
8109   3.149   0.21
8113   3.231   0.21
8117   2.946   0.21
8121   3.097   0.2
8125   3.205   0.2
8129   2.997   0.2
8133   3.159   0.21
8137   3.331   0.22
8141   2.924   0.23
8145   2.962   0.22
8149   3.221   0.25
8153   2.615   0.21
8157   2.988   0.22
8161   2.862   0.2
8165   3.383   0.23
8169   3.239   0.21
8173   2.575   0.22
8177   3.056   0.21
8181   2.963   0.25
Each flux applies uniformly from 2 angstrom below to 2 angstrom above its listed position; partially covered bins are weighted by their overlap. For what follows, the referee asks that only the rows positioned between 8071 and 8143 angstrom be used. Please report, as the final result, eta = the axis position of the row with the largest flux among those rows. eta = 8137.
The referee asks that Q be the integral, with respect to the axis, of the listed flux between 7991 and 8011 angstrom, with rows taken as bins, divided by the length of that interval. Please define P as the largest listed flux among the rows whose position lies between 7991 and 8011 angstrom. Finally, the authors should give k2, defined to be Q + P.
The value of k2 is 6.0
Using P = 3.046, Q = 2.91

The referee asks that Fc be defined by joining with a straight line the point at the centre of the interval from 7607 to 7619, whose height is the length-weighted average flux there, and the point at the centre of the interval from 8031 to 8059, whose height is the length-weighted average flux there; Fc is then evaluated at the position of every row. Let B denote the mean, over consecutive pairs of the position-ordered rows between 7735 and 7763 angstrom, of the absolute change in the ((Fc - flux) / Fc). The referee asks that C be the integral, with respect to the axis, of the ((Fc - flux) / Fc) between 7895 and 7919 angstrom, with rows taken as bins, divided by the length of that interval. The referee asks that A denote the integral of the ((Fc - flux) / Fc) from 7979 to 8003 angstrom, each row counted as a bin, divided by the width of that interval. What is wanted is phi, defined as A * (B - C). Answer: -0.0009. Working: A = -0.017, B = 0.110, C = 0.053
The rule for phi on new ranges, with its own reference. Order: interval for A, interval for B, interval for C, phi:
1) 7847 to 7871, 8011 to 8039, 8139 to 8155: -0.0033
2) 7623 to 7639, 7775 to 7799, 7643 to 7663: 0.0202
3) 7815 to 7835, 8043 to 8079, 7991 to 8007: -0.0008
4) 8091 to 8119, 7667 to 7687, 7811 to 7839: -0.0081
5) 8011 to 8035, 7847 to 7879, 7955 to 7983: -0.0026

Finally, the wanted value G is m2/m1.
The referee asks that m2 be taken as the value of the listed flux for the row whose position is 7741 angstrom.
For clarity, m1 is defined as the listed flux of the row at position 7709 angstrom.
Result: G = 0.92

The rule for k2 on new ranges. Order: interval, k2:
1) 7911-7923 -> 6.0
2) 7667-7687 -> 6.4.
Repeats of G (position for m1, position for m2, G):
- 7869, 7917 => 0.74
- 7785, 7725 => 0.93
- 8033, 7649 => 0.93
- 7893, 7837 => 1.05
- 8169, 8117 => 0.91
